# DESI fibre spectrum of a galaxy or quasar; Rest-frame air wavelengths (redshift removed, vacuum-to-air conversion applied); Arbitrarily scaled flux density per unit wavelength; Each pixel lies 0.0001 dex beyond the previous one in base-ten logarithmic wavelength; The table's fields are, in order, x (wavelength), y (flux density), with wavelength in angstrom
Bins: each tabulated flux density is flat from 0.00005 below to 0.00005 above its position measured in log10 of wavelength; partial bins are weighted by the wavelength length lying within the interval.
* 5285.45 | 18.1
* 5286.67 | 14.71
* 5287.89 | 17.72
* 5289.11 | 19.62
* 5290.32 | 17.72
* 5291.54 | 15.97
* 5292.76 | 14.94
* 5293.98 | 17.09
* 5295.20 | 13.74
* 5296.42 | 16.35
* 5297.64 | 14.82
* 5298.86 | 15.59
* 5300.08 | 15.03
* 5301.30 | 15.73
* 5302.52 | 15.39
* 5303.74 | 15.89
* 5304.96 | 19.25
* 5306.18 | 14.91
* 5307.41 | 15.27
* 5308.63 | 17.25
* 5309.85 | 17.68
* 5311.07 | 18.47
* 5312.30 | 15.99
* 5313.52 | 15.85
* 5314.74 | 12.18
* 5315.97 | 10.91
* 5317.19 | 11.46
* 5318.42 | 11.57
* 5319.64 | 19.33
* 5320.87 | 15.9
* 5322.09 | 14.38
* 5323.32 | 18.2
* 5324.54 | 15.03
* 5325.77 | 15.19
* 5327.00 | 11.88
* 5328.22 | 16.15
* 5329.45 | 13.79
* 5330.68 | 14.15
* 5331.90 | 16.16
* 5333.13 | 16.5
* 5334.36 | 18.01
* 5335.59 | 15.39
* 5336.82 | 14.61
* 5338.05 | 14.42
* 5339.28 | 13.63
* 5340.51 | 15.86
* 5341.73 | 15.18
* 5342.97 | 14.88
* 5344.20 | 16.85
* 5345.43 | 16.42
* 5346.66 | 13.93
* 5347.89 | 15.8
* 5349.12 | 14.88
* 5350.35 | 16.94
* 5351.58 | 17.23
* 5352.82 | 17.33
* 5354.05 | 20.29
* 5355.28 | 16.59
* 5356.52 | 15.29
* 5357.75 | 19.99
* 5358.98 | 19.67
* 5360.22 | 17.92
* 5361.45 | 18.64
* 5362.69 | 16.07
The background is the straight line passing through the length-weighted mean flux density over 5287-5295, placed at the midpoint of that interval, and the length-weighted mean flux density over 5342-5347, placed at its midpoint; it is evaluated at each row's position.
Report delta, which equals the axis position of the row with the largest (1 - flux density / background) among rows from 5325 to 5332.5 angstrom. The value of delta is 5327.00 angstrom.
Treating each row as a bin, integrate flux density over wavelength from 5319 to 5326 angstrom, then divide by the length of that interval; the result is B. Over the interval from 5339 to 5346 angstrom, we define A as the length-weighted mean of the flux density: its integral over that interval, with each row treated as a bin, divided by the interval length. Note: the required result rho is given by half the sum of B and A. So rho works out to 16.0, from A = 15.6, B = 16.4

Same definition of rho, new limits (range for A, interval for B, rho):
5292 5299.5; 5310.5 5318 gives 14.7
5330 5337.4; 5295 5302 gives 15.5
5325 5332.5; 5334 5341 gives 14.9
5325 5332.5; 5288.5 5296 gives 15.5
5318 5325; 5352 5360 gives 17.0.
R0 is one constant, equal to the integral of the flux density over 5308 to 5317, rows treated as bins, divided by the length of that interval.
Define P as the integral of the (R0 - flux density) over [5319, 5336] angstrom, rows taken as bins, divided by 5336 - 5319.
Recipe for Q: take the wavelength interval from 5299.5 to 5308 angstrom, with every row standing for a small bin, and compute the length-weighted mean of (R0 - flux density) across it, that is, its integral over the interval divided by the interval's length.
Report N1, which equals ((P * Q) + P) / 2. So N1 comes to -0.08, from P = -0.4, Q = -0.6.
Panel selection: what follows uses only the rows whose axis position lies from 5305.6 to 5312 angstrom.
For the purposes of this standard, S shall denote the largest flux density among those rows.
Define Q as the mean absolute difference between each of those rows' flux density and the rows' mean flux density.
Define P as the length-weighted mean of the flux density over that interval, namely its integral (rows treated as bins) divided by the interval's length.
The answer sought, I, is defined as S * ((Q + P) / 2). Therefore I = 166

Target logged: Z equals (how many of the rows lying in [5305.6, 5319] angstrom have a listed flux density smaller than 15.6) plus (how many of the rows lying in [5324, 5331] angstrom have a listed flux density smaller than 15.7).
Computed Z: 11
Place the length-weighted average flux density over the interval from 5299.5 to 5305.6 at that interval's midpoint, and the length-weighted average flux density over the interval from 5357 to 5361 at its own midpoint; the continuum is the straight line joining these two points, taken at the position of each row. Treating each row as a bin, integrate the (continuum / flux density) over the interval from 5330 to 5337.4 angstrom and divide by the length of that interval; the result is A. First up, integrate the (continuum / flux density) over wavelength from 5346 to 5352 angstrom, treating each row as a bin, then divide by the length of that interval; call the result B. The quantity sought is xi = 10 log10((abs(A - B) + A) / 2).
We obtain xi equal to -2.3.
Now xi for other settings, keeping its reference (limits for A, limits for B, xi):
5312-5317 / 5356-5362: -1.1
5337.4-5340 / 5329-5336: -1.5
